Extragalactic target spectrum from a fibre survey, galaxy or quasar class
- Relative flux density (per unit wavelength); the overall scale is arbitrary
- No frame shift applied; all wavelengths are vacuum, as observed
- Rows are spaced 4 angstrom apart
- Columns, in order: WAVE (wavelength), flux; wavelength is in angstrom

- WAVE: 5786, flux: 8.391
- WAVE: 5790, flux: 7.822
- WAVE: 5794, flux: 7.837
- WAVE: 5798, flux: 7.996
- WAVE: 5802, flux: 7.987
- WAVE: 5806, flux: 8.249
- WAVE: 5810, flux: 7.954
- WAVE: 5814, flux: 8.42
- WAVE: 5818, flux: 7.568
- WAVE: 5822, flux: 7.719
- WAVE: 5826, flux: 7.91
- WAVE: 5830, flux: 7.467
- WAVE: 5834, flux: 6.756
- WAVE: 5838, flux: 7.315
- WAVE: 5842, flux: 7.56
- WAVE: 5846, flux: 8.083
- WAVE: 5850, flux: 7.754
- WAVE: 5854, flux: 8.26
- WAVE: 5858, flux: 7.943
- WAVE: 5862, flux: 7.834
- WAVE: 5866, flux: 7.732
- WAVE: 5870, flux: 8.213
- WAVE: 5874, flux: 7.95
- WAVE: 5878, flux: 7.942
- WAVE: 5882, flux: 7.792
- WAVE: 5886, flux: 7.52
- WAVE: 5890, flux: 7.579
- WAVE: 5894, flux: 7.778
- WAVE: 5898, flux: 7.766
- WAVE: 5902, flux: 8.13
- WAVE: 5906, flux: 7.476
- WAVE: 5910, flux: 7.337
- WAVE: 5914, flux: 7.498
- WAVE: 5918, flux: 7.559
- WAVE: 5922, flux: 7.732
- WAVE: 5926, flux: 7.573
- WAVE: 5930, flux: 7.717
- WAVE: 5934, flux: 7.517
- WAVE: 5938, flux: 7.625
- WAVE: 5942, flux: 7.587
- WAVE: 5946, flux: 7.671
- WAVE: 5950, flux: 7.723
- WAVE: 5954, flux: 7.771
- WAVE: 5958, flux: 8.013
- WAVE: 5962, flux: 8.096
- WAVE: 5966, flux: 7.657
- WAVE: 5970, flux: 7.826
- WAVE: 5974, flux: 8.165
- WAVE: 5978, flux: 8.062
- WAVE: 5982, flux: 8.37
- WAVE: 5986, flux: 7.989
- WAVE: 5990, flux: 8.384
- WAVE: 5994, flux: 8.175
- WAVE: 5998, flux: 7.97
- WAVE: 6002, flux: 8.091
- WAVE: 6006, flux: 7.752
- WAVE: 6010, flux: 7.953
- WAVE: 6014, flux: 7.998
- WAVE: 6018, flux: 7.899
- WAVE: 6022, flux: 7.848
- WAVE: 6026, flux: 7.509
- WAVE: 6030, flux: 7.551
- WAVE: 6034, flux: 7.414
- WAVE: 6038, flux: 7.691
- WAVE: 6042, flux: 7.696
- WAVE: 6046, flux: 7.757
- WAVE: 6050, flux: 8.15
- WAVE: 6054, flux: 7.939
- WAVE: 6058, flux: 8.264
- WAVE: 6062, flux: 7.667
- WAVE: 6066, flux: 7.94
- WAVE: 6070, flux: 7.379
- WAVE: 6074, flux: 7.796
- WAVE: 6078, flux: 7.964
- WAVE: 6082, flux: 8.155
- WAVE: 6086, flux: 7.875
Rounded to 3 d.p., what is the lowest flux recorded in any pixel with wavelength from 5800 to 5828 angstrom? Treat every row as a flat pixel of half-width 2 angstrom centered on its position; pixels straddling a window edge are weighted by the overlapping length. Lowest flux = 7.568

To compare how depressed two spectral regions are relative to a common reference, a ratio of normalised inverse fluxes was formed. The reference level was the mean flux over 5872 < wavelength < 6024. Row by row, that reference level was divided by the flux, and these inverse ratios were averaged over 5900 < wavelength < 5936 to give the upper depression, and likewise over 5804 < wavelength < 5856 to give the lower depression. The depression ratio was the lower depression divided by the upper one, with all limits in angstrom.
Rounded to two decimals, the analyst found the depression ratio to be 0.98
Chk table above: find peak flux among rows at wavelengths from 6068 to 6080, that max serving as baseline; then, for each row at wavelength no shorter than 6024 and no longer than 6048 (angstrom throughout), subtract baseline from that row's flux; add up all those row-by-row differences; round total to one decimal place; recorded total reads -2.2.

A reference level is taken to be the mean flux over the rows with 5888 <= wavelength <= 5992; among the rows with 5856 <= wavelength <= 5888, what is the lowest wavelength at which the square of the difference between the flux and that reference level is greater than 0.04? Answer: 5870 angstrom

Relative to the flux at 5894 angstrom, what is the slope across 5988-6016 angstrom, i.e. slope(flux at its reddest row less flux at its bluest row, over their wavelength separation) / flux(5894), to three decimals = -0.002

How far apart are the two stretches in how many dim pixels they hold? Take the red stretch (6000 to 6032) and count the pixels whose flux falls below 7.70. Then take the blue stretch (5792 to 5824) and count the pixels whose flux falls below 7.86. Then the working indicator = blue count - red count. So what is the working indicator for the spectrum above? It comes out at 1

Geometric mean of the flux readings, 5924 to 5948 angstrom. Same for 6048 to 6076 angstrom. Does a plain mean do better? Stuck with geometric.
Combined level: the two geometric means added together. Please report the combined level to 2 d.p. 15.49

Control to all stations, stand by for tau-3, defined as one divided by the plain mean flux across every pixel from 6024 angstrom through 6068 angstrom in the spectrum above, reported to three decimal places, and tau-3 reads 0.129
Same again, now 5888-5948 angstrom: 0.131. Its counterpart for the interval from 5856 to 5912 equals 0.128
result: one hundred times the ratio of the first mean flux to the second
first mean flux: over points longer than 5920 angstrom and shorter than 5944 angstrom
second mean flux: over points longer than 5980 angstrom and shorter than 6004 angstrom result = 93.4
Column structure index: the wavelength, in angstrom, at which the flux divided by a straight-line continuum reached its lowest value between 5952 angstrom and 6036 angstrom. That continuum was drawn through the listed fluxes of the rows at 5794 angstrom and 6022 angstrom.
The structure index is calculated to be 6034 angstrom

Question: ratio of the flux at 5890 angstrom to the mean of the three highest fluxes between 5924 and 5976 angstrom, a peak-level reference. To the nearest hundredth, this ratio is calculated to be 0.94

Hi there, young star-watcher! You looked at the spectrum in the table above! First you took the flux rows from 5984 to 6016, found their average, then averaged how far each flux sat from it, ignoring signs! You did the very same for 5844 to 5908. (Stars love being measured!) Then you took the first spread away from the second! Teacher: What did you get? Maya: 0.05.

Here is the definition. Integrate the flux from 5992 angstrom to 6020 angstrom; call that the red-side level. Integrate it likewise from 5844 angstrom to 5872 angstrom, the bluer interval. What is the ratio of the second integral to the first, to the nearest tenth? 1.0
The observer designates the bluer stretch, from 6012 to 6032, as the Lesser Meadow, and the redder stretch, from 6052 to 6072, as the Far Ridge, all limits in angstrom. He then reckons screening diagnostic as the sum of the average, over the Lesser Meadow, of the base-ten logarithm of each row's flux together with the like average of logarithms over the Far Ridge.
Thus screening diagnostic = 1.78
